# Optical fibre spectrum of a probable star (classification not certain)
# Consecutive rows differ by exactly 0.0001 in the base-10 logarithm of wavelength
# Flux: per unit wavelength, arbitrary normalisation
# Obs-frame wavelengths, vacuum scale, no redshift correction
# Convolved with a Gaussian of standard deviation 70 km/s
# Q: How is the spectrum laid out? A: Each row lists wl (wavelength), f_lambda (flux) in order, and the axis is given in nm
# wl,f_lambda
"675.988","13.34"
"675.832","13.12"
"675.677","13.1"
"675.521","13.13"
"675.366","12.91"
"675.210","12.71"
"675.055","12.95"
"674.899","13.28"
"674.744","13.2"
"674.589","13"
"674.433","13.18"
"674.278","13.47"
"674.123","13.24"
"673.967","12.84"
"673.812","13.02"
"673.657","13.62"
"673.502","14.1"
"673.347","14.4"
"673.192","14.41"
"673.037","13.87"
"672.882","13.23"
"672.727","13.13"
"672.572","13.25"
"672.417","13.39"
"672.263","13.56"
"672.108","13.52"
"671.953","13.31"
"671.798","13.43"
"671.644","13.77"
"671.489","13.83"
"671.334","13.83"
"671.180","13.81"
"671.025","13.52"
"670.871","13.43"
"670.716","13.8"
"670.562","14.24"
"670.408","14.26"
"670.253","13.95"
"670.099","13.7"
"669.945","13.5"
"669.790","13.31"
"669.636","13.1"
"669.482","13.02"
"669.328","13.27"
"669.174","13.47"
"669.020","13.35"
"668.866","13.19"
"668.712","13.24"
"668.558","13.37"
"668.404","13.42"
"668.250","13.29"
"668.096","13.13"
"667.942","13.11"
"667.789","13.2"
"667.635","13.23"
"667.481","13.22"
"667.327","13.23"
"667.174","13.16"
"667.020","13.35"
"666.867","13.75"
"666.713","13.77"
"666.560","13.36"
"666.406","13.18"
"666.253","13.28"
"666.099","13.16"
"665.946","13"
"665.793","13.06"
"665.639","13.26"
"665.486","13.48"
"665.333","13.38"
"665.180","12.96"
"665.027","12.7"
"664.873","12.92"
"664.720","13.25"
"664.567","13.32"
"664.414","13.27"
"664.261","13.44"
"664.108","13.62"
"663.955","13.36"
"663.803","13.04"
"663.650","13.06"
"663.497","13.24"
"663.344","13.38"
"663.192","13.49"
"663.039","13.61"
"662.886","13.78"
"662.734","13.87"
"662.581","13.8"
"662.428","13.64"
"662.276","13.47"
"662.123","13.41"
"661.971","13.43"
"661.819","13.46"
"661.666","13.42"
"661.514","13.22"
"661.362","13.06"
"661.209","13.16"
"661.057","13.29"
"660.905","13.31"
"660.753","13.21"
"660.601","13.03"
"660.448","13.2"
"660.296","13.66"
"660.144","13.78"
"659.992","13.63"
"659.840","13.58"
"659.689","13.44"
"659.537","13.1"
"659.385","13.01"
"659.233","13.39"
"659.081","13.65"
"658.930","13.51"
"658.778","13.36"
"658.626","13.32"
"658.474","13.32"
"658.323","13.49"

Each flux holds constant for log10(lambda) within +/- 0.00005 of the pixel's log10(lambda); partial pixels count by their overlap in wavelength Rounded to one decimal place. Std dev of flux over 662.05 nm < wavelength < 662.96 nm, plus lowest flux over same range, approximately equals 13.6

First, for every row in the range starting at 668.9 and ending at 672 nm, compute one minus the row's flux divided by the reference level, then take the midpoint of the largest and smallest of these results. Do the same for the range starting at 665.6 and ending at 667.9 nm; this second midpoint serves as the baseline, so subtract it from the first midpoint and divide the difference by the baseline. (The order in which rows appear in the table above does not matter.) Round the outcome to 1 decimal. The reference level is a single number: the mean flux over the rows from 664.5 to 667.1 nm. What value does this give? 1.8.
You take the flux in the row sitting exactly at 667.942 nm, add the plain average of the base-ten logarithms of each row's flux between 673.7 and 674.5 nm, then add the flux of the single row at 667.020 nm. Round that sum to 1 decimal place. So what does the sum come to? 27.6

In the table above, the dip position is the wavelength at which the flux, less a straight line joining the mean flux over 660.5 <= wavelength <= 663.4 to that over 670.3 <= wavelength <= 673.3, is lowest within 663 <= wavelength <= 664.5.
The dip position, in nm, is 663.803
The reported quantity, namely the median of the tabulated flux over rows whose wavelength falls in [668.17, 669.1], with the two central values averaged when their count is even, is 13.3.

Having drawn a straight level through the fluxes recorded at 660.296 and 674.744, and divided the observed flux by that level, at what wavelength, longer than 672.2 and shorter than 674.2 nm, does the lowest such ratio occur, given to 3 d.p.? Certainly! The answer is 673.967 nm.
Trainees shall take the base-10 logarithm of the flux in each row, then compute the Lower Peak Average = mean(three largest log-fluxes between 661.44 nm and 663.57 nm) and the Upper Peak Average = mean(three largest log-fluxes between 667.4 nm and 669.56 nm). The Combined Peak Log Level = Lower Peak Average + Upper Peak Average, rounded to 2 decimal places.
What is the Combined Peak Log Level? 2.27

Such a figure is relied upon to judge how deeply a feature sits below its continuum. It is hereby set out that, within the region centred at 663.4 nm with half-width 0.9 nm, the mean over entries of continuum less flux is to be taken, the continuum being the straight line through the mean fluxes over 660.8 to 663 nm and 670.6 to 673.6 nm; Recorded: 0.01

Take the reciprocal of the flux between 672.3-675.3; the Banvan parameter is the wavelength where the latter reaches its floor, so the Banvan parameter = 673.192 nm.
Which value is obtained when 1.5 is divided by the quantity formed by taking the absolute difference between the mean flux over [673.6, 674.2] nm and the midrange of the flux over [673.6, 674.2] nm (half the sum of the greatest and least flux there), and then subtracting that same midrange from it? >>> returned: -0.114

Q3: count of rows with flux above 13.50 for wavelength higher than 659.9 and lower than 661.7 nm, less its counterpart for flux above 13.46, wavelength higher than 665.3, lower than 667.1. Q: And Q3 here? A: 0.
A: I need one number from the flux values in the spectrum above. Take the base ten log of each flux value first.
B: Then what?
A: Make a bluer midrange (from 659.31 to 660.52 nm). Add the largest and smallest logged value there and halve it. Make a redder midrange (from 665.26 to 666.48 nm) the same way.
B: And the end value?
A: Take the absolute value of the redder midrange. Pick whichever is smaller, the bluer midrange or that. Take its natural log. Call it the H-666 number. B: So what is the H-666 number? 0.115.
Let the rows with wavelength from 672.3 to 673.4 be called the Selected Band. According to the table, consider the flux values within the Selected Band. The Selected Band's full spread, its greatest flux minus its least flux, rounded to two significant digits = 1.3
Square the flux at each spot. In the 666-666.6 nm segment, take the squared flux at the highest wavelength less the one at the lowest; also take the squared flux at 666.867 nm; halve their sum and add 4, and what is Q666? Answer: 101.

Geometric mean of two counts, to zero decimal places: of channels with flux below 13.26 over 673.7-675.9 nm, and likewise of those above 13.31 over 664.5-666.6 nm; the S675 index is 7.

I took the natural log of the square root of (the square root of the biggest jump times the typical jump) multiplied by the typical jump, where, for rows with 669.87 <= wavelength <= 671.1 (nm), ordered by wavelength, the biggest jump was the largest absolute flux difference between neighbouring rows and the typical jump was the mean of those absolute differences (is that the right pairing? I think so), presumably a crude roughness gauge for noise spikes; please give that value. -1.3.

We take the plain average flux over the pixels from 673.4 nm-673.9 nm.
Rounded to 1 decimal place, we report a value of 13.6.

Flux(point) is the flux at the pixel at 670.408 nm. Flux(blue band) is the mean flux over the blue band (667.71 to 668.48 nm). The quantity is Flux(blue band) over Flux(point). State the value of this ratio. 0.93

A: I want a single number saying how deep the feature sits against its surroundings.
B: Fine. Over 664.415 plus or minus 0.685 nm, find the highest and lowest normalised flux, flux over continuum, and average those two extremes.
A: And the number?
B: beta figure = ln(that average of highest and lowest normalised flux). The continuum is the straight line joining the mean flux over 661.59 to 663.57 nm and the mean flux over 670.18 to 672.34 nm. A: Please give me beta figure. -0.032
